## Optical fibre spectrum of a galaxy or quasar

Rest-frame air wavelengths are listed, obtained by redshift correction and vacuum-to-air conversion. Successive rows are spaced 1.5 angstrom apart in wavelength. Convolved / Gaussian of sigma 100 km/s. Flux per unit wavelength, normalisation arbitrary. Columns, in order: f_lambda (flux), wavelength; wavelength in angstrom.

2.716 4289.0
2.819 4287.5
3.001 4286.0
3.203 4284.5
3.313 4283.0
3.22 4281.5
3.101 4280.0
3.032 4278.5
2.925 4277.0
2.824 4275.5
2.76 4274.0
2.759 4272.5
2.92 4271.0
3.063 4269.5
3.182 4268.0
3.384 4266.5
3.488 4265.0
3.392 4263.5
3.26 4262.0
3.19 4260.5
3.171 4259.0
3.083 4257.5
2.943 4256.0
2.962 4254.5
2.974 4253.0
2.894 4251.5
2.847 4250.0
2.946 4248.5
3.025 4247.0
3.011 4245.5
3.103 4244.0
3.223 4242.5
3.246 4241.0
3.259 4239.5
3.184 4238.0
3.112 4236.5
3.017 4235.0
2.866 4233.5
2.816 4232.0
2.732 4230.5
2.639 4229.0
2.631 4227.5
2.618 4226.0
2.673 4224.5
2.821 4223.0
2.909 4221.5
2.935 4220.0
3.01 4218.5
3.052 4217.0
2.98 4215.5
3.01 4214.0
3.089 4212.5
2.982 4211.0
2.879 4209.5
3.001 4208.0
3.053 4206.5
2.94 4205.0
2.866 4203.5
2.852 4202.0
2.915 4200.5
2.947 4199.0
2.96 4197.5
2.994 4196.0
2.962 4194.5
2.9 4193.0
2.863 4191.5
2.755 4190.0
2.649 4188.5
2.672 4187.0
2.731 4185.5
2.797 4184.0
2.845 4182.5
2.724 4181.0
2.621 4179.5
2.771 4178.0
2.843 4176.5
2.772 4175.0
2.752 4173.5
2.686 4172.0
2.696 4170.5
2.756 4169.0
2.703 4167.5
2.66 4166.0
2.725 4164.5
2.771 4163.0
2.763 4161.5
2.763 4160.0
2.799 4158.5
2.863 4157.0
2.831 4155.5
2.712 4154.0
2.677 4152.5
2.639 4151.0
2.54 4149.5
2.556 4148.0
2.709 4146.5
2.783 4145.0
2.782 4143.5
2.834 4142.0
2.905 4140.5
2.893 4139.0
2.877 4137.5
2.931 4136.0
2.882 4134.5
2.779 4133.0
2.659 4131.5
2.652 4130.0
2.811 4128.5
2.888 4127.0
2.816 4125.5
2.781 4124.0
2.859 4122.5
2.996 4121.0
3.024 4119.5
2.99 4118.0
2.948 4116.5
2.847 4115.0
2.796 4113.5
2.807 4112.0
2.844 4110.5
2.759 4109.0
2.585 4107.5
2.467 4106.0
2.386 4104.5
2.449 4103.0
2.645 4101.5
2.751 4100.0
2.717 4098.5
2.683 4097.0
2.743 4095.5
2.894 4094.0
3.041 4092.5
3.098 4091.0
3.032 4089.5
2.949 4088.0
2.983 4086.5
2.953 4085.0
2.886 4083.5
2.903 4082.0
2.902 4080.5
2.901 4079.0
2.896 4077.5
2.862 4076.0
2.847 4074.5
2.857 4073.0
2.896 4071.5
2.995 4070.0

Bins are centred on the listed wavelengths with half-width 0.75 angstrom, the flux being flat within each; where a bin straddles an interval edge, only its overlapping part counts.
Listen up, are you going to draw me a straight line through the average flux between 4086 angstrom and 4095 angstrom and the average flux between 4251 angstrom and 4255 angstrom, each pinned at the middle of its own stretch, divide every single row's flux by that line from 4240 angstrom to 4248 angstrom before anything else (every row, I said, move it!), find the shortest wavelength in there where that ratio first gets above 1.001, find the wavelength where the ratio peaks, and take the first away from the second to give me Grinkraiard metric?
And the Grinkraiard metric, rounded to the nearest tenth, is 0.0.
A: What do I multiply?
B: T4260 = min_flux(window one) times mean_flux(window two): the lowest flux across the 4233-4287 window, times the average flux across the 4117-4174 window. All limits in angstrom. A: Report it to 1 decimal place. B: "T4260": 7.7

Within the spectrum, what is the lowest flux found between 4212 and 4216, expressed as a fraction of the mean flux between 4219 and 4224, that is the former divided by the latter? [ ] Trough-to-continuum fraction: 1.03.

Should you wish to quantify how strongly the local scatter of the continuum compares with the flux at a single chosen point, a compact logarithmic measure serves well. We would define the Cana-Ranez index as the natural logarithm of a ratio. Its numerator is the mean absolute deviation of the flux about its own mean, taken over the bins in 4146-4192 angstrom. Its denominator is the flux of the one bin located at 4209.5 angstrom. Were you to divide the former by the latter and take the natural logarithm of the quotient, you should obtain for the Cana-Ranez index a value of -3.8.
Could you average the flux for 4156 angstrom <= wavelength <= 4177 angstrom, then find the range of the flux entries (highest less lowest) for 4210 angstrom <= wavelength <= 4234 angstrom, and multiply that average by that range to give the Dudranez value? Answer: 1.3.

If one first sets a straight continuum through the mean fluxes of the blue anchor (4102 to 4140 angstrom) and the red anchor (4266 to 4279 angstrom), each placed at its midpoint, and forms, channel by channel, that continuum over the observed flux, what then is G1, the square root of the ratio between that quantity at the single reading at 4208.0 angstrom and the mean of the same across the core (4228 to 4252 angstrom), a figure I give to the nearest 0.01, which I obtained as 0.99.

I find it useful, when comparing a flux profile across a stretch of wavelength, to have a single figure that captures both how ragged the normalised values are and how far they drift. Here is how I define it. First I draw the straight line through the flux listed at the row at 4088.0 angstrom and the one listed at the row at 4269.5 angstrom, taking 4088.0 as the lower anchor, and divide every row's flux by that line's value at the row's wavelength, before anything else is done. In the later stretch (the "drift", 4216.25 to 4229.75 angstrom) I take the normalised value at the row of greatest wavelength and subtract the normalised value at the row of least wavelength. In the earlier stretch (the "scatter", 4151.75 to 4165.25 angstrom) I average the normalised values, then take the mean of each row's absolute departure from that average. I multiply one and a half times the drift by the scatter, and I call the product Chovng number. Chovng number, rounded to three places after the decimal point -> -0.003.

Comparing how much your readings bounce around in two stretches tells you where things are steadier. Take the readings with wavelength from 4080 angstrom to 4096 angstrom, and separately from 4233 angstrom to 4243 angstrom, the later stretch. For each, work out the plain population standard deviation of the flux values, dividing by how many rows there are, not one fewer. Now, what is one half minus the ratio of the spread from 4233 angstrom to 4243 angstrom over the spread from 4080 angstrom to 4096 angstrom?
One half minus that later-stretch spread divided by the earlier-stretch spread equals -1.0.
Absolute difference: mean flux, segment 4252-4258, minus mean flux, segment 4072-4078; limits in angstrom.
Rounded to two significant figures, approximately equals 0.12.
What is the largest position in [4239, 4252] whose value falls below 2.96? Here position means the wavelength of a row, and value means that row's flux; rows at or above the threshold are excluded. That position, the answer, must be 4251.5 angstrom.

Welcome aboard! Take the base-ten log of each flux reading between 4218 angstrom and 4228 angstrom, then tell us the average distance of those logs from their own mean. 0.021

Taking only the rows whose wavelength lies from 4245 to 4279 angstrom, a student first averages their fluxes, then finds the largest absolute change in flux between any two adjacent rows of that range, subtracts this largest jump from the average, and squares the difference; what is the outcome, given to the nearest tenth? 8.1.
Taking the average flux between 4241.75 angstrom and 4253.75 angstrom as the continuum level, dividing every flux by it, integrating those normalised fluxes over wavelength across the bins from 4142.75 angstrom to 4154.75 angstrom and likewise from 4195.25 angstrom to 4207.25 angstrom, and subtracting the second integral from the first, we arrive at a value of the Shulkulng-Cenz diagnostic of -1.1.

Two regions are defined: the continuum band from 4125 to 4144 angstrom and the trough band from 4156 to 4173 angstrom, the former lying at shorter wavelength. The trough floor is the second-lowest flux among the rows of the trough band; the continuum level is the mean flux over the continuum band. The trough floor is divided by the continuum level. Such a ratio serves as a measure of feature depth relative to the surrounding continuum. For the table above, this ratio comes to 0.951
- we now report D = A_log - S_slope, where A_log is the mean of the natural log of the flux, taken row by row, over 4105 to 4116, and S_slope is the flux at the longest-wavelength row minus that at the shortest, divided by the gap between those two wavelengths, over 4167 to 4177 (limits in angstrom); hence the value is 0.99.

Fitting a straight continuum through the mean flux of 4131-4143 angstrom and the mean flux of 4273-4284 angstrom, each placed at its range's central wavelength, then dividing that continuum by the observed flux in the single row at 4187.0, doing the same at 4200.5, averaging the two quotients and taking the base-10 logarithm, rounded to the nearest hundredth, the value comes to 0.02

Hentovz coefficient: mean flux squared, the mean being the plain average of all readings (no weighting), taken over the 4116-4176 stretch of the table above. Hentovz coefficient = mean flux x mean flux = 7.8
